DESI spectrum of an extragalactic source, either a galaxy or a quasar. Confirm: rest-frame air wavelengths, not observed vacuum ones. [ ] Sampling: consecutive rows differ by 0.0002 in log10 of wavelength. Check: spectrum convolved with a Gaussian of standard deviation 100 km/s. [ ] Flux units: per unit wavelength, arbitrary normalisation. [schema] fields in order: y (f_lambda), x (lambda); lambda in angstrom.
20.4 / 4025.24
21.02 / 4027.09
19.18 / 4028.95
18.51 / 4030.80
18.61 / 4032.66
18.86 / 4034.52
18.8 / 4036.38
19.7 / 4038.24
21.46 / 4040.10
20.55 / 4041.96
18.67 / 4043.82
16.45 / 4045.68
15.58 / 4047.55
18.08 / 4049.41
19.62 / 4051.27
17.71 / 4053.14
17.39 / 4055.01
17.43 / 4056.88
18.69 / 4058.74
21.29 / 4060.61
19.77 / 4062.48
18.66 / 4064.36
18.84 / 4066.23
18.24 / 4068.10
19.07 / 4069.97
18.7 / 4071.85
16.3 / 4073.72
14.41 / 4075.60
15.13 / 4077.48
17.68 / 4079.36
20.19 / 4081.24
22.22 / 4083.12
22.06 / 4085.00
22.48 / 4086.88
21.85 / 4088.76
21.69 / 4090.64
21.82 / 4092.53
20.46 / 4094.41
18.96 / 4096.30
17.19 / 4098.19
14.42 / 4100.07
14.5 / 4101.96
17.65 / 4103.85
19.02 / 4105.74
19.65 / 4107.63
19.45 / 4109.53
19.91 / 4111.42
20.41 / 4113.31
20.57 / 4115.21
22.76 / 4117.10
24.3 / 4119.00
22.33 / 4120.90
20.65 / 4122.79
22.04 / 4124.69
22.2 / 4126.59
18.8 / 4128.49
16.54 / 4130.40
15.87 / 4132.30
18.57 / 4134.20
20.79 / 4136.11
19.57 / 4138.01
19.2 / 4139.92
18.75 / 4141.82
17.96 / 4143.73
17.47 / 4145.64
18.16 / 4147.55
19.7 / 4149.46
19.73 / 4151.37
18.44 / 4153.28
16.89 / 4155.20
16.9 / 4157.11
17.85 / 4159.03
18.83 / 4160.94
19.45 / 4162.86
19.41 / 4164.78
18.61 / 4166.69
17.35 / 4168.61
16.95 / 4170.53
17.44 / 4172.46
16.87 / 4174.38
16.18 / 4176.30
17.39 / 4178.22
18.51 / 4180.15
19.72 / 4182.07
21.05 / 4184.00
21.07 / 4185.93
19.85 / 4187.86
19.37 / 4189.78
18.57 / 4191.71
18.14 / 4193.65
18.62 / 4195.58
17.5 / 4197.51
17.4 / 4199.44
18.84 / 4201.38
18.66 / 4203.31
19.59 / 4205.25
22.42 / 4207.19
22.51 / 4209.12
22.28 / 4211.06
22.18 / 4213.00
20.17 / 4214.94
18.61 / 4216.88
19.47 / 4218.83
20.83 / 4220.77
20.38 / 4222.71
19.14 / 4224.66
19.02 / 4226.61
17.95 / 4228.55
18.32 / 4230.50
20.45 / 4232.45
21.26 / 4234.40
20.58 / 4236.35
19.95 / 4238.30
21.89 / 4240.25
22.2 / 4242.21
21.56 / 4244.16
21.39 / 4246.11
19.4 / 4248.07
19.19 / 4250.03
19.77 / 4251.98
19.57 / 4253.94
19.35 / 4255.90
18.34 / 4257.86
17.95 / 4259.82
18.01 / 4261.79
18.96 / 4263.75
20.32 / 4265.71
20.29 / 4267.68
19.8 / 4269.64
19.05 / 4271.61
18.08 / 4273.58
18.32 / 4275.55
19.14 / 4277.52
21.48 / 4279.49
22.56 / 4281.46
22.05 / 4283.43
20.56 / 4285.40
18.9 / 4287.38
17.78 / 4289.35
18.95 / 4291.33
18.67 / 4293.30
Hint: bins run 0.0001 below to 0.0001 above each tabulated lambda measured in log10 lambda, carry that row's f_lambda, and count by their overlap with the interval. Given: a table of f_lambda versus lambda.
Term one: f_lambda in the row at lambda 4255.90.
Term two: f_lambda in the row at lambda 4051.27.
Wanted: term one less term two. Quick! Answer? 0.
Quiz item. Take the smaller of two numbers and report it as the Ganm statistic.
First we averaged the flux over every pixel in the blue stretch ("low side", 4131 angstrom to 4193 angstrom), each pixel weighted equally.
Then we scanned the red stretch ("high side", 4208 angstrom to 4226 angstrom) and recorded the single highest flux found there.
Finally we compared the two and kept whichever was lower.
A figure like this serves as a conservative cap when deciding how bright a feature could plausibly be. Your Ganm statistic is 18.5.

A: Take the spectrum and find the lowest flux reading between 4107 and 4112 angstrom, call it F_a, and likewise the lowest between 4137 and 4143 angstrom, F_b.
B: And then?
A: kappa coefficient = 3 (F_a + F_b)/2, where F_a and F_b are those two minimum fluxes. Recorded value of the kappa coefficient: 57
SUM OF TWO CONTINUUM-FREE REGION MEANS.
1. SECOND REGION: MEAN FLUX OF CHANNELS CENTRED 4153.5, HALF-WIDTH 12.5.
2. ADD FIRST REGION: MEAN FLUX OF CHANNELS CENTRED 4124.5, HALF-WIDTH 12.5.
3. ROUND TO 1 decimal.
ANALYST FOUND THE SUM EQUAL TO 38.9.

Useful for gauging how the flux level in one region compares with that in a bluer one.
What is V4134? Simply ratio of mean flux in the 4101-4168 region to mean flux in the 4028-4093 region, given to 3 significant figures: 1.01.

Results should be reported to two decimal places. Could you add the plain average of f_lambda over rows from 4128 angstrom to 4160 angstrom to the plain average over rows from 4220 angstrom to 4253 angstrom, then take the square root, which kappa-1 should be 6.20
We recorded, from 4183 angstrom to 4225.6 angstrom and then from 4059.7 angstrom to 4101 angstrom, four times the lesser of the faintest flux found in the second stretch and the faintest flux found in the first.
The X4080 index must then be 58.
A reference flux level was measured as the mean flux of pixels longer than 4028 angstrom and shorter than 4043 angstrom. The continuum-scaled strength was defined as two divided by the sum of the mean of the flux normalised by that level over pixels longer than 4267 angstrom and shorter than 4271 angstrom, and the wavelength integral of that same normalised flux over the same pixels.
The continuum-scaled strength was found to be 0.39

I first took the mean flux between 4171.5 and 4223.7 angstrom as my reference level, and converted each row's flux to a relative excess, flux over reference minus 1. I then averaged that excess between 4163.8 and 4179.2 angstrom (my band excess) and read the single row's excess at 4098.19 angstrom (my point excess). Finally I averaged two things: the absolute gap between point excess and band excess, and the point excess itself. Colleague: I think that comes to -0.05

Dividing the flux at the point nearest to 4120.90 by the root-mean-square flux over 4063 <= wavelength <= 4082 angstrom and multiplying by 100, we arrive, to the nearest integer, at 125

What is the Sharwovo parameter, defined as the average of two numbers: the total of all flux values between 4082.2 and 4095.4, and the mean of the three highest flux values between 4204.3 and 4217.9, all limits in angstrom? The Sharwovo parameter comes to 87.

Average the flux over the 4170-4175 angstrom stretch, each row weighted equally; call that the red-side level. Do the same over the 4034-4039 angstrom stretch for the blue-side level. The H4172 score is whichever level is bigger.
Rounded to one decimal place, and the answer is 19.1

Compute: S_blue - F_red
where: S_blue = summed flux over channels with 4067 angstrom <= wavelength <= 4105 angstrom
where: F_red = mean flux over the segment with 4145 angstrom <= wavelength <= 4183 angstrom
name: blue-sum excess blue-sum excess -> 357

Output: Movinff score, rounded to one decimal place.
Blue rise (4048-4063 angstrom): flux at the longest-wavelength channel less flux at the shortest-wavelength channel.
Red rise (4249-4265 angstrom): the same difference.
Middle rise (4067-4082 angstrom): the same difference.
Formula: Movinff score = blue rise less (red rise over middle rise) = 1.8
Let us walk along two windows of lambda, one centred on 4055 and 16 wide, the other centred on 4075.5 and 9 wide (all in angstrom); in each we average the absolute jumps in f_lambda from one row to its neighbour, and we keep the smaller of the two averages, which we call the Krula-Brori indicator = 1.46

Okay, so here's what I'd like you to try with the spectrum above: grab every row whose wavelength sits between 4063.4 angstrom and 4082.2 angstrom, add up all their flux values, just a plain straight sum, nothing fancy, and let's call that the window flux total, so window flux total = 177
